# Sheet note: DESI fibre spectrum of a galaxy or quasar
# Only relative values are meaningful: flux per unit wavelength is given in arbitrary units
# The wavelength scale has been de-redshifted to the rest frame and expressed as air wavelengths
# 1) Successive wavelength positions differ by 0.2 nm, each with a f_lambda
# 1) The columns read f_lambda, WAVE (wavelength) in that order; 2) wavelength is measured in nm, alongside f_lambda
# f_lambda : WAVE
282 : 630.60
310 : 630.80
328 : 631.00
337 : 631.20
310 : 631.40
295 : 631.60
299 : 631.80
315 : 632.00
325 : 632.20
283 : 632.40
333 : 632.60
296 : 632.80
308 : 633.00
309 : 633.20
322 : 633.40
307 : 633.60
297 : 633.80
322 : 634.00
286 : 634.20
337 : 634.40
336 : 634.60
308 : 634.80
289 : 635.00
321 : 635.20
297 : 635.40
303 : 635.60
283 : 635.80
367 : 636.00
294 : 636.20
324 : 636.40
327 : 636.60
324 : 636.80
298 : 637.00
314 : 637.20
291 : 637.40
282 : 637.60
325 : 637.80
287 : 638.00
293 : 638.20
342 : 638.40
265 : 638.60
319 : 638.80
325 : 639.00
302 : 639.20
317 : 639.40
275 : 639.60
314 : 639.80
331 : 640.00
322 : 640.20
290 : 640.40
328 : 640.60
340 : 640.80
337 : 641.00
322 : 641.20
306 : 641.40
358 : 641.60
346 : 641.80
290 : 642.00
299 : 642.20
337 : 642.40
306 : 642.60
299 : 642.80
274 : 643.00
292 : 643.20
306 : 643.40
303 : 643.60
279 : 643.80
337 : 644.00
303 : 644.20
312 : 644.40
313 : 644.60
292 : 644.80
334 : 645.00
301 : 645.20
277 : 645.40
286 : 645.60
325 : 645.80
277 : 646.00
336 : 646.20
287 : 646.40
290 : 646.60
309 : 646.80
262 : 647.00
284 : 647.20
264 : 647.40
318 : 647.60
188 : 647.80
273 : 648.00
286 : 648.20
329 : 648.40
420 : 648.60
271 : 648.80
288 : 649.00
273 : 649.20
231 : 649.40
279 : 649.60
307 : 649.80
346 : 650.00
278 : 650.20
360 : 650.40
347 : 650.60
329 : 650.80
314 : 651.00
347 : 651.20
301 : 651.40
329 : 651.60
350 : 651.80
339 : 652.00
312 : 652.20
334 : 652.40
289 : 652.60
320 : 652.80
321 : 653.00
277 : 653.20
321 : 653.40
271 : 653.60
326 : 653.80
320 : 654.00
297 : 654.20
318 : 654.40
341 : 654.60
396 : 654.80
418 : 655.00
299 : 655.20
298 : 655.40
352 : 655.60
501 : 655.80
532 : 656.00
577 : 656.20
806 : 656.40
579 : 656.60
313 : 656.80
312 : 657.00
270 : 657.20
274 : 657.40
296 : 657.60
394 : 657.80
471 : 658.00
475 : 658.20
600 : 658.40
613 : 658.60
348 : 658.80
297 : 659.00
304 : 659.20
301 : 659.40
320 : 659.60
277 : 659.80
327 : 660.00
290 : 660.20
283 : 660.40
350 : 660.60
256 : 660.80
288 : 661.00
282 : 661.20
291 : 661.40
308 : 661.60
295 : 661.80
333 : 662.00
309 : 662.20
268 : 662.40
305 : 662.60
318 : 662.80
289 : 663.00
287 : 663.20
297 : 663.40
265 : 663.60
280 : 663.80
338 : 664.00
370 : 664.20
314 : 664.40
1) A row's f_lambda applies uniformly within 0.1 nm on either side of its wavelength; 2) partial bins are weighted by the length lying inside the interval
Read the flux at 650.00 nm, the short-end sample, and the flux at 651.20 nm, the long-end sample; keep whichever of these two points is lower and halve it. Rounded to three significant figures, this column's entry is 173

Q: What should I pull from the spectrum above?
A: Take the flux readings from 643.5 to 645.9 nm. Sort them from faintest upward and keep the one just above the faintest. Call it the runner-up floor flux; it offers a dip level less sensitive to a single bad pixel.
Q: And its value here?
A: 279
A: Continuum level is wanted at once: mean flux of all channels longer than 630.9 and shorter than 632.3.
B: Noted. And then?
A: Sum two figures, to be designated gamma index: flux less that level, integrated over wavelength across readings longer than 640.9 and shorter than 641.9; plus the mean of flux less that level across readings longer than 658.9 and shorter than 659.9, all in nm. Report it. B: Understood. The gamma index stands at 2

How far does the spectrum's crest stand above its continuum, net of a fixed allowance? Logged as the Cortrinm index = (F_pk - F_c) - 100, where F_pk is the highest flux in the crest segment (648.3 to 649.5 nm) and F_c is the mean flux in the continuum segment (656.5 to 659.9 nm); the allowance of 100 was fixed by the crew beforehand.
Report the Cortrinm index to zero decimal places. -59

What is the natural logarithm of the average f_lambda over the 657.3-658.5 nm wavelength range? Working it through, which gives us 6.04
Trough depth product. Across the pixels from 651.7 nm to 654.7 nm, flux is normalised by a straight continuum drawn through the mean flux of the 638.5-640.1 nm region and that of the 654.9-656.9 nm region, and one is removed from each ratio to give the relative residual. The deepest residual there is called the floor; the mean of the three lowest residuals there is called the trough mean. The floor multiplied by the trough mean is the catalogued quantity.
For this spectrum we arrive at 0.14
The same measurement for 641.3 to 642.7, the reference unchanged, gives 0.01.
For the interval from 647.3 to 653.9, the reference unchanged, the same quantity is 0.23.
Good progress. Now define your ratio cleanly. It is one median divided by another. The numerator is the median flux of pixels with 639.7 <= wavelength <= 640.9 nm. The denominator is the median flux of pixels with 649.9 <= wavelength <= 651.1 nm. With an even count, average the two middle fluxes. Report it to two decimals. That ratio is 0.96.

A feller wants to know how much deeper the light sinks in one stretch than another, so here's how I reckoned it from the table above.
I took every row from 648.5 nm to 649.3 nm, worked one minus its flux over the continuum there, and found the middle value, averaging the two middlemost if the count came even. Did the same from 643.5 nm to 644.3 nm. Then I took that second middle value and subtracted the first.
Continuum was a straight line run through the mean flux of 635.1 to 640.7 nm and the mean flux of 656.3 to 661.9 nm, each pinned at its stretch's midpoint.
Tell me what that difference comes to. -0.10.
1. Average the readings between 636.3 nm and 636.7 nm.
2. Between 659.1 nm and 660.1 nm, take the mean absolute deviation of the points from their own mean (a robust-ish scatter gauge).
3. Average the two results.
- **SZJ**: 170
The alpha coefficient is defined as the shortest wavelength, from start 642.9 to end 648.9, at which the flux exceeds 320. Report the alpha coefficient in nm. 644.00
